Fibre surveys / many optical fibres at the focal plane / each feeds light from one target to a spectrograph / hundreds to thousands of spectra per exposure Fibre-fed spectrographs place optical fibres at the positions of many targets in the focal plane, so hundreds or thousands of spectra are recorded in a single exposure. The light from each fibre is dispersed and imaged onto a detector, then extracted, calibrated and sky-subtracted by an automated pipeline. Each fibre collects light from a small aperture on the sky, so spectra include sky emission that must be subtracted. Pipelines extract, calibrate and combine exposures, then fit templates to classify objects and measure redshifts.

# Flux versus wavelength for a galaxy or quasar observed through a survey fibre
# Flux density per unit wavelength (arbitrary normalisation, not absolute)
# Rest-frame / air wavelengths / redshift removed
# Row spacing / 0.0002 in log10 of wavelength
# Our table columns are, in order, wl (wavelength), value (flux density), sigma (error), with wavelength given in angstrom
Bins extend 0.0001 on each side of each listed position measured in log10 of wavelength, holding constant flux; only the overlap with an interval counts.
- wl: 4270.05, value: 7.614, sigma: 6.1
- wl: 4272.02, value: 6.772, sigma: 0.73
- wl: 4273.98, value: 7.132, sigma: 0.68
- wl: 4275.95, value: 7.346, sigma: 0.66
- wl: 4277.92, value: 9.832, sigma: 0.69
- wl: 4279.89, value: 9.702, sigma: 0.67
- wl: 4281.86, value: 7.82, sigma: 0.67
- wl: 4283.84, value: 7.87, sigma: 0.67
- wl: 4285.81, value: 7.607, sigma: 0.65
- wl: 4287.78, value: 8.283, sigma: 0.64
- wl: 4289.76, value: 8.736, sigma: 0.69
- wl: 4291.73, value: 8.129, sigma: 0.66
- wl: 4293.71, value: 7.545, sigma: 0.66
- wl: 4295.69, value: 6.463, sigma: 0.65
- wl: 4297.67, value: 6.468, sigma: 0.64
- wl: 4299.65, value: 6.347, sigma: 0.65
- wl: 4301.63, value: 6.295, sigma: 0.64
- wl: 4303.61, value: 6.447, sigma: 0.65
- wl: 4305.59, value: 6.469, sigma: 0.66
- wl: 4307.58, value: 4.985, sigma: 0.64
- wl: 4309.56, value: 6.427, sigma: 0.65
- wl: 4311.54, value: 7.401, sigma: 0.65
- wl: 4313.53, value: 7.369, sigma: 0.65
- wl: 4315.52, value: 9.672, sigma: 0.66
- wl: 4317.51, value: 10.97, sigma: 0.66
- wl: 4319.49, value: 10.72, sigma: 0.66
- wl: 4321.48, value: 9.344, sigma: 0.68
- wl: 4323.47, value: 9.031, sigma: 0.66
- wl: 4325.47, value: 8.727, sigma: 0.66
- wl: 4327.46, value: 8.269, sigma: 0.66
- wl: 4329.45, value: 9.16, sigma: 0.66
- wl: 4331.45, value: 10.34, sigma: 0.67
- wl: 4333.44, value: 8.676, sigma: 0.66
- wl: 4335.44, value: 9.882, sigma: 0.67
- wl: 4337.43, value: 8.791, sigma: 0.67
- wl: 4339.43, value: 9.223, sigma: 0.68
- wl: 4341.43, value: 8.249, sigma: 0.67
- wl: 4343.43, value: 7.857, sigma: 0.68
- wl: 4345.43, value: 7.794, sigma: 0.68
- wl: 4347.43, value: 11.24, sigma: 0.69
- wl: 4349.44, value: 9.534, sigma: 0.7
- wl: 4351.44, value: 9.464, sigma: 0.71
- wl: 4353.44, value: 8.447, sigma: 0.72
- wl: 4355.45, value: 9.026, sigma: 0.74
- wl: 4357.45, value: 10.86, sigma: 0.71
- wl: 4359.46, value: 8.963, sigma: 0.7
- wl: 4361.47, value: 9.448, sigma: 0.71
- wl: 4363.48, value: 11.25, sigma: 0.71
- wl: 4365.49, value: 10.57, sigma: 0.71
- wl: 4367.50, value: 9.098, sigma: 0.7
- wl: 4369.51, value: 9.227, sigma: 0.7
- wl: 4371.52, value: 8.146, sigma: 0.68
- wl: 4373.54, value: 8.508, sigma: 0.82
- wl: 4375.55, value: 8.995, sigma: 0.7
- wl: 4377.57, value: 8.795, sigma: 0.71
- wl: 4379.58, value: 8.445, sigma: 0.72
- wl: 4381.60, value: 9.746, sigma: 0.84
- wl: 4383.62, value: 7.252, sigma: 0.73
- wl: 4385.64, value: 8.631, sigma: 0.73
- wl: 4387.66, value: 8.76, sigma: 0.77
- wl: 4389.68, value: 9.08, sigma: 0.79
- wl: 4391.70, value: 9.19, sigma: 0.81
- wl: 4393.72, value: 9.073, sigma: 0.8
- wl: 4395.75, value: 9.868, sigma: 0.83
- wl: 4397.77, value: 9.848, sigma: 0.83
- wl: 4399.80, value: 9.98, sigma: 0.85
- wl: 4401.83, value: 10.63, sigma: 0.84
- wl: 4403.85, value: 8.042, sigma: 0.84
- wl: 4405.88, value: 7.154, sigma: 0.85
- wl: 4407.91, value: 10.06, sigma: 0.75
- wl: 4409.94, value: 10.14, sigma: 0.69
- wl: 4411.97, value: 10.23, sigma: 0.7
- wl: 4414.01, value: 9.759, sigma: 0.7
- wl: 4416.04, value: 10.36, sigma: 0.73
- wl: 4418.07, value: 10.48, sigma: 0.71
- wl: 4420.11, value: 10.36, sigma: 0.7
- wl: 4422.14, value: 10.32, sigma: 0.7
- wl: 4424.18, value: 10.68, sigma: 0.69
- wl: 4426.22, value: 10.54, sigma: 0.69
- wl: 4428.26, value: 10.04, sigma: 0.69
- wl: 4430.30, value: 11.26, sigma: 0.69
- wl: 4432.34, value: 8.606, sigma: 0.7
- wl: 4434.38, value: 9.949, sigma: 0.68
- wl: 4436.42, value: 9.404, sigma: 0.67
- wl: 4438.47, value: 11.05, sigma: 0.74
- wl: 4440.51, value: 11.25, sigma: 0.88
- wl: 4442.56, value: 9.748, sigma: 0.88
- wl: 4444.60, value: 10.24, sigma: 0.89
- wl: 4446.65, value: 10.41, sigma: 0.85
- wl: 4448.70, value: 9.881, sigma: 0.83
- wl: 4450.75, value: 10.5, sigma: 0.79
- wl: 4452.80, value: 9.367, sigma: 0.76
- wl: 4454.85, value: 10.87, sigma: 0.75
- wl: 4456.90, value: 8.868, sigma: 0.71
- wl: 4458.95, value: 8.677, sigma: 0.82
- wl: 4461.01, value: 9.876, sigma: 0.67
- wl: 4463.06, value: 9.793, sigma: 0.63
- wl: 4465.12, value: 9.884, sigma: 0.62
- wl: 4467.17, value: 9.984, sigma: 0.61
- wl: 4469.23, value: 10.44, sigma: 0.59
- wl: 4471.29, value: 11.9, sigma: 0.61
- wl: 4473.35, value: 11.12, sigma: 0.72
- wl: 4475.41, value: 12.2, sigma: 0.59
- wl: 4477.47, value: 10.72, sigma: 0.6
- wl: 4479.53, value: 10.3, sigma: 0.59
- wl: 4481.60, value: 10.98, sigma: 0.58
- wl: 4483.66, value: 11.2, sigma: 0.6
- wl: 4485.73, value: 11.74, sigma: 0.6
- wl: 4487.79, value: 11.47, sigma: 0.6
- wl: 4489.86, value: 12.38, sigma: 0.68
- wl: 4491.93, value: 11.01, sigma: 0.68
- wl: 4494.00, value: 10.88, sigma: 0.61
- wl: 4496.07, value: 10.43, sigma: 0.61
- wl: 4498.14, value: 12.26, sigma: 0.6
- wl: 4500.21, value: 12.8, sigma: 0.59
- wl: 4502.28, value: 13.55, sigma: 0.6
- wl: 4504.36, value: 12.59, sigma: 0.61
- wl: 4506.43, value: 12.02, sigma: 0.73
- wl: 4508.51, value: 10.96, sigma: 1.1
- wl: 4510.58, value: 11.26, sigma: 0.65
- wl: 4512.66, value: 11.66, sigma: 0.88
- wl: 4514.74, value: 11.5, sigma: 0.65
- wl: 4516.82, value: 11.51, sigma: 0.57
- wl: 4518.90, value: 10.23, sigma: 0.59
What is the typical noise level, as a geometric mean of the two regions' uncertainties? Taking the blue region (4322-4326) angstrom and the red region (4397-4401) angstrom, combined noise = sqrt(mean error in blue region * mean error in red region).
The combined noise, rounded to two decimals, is 0.74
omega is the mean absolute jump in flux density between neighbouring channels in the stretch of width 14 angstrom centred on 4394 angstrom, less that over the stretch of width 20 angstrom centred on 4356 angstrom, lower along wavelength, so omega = -0.9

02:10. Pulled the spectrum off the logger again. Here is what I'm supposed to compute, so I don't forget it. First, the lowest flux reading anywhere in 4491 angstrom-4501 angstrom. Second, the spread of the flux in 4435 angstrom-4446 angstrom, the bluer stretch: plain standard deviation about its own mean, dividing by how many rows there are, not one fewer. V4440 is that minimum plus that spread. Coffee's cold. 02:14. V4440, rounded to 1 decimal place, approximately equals 11.1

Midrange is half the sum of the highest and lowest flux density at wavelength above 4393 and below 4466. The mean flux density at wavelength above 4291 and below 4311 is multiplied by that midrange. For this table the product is 60.4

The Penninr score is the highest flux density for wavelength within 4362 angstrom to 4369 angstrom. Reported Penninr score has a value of 11.25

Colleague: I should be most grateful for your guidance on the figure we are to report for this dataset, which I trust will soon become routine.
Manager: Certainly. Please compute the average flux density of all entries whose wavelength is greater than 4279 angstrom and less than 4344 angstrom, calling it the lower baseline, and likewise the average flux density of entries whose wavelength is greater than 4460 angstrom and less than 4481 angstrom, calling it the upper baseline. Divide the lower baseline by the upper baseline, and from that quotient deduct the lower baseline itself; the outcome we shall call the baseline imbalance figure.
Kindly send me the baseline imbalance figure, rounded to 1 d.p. -7.4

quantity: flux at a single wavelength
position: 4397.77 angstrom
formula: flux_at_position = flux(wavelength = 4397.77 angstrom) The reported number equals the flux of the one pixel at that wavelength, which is 9.848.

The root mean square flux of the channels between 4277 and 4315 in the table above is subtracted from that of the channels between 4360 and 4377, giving 2.0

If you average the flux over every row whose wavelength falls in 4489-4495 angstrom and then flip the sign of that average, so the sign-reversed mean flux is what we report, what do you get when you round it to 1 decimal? -11.4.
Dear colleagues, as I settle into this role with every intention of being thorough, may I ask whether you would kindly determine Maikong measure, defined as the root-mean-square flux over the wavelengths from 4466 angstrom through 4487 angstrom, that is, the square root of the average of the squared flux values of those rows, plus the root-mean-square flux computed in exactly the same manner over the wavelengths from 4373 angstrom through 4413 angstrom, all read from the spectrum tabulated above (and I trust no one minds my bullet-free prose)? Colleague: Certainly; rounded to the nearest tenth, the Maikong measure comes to 20.2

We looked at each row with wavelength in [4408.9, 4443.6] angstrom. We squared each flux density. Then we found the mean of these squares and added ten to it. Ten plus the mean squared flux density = 115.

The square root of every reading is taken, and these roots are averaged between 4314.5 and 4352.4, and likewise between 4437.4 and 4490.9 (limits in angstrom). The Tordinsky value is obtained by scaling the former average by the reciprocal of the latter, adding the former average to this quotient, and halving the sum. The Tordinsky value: 1.99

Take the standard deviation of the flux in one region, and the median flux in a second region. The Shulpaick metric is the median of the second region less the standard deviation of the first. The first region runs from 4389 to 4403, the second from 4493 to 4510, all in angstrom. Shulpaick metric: 11.6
